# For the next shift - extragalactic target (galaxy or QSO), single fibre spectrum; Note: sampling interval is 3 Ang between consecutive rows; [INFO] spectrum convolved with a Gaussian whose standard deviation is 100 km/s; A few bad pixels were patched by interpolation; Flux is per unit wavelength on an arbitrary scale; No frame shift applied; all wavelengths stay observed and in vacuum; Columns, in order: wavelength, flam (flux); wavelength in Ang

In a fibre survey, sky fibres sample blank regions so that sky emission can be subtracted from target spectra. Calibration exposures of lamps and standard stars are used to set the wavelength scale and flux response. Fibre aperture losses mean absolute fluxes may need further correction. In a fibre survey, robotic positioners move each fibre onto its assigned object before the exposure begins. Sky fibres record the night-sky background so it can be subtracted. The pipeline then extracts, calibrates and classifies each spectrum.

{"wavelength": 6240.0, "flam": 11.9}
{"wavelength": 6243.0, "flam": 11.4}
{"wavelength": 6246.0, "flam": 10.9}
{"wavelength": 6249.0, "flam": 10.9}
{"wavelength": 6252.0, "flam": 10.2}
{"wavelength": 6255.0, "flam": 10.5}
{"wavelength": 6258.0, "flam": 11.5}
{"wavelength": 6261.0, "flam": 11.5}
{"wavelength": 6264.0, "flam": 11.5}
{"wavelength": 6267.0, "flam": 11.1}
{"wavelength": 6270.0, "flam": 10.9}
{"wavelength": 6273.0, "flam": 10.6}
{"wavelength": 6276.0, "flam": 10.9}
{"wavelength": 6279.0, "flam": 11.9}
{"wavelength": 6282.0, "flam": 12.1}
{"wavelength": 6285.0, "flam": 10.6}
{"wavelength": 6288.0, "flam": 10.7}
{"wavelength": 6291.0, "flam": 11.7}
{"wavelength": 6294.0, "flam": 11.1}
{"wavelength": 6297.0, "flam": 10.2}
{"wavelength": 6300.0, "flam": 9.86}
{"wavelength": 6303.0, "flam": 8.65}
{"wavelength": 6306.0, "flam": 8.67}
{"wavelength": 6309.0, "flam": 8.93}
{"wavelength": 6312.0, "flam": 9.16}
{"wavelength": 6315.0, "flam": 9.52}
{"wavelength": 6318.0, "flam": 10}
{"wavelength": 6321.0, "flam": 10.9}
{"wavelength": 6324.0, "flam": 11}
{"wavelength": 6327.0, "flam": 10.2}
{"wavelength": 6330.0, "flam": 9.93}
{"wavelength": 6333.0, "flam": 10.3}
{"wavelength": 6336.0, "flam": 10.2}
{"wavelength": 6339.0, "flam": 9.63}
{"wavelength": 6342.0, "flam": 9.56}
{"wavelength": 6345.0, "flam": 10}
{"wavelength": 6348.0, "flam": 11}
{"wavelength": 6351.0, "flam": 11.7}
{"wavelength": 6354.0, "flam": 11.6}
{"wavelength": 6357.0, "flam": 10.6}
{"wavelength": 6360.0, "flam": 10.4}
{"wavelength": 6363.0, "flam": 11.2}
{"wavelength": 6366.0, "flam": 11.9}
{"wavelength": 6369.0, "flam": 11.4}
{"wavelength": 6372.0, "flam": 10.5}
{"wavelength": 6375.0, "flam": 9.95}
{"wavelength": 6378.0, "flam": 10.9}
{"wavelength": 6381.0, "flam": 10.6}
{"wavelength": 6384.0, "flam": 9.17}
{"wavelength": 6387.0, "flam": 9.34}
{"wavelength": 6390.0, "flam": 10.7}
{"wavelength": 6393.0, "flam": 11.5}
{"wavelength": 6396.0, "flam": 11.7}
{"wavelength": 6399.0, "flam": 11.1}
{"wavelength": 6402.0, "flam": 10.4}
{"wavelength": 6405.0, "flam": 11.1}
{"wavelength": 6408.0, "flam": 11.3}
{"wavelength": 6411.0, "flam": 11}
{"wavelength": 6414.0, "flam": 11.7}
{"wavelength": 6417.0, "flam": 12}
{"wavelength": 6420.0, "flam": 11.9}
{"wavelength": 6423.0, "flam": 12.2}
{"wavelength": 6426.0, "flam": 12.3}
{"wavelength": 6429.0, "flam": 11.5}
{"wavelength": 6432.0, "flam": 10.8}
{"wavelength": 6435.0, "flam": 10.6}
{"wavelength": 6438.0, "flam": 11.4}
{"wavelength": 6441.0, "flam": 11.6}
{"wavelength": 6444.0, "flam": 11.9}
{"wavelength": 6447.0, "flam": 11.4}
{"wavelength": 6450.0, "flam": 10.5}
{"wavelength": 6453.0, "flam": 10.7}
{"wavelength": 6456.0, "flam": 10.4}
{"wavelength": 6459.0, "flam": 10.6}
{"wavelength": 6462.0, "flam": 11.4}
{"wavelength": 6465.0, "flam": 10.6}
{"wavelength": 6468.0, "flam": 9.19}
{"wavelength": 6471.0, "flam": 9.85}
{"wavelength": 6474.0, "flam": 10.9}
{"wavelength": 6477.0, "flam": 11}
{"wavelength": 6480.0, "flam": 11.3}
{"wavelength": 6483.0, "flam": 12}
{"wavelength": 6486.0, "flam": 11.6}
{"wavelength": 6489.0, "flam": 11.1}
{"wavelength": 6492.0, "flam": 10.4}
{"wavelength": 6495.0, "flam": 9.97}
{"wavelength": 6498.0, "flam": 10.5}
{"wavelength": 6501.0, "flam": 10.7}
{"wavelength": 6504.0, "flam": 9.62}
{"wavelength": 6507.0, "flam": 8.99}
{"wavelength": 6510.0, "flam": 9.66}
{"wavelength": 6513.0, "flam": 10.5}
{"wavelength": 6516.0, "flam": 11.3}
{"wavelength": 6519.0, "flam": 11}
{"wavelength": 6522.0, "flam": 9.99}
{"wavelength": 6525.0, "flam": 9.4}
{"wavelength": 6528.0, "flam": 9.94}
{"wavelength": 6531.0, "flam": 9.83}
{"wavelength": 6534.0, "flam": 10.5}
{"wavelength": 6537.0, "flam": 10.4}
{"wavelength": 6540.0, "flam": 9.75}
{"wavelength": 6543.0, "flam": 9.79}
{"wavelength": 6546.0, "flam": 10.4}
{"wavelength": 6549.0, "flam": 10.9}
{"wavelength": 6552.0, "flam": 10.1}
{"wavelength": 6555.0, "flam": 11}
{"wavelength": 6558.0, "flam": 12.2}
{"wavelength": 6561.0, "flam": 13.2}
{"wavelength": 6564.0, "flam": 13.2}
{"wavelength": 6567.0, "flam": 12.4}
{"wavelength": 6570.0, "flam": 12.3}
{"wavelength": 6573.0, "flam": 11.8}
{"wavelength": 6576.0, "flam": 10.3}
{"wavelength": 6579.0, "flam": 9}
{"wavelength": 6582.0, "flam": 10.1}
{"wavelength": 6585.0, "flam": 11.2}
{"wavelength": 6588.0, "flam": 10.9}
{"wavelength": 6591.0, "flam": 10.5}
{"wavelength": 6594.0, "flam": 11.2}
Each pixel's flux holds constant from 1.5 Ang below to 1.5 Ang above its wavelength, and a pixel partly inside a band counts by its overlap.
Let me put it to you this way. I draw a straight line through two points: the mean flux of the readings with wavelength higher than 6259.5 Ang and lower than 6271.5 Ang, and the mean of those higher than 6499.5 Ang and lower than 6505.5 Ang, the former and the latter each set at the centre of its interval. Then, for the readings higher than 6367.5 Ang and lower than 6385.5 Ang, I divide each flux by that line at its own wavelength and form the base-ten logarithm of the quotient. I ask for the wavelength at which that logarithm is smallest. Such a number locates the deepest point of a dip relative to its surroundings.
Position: 6384.0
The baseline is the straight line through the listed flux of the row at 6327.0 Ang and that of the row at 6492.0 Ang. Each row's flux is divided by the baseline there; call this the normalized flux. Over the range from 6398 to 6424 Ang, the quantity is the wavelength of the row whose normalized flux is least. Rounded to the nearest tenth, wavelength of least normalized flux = 6402.0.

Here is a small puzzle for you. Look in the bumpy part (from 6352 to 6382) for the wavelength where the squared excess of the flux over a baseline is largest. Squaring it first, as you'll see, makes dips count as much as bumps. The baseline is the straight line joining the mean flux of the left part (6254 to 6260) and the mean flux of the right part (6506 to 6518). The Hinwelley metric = 6366.0 Ang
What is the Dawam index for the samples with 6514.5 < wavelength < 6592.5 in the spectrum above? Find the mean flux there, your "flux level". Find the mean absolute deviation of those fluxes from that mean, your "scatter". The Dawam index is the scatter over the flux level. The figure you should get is 0.082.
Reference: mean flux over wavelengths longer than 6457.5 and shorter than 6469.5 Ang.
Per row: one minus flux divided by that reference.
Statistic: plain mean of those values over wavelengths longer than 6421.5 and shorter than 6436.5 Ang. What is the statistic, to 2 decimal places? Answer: -0.10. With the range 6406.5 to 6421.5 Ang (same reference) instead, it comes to -0.11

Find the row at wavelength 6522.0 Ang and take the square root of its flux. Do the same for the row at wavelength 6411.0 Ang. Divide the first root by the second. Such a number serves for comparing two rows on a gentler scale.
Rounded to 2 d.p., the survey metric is 0.95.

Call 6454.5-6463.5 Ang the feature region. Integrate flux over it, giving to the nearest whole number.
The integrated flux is 97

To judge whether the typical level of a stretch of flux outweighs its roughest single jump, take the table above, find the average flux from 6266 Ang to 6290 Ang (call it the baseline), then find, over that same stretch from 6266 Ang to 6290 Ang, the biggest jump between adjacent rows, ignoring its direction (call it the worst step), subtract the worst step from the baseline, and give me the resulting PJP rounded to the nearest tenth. 9.6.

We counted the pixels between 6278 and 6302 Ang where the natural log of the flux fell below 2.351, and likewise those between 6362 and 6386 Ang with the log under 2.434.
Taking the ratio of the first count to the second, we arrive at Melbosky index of 0.29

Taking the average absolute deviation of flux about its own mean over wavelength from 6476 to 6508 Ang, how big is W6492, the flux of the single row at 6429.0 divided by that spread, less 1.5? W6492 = 15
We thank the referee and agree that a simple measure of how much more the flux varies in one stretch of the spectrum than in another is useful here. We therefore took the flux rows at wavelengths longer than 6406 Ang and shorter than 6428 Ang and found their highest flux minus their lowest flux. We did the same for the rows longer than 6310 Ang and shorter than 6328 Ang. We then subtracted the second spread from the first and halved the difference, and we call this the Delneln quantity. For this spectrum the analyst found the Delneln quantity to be -0.3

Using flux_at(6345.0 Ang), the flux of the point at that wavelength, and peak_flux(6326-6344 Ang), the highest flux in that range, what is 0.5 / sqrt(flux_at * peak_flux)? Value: 0.049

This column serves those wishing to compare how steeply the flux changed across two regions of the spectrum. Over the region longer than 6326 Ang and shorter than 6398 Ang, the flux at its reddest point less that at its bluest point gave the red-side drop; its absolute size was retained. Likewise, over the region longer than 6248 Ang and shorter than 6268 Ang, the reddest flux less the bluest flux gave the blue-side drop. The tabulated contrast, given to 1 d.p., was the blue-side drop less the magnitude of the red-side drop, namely -1.3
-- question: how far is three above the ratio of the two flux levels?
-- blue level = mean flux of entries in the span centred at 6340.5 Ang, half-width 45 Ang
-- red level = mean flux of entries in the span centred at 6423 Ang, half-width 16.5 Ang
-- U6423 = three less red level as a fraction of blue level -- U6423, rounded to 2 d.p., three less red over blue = 1.88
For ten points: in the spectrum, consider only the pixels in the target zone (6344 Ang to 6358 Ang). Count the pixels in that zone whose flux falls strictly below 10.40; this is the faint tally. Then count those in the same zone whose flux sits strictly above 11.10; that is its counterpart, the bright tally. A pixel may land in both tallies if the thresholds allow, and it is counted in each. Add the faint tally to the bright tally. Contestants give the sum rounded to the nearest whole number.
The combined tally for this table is 3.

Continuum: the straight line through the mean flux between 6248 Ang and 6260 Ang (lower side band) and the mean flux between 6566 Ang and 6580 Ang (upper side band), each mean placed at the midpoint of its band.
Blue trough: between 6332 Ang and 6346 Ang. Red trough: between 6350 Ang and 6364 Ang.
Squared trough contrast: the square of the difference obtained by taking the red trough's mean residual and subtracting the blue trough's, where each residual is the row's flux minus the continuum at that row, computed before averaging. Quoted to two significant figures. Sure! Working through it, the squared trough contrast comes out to 1.3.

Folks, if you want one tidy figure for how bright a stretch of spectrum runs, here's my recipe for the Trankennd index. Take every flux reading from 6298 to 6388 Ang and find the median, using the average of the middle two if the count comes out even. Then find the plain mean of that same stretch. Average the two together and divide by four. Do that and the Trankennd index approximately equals 2.55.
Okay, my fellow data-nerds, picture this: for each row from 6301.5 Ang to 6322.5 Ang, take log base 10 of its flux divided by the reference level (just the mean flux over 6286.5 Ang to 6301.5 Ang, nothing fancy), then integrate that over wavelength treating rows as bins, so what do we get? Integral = -1.2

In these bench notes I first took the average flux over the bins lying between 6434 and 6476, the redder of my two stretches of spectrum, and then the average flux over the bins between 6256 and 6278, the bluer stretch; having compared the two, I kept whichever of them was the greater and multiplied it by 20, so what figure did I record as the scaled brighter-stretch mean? 222.9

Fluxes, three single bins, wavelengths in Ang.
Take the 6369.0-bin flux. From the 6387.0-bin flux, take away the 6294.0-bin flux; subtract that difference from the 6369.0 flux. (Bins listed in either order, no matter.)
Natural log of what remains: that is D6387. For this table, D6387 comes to 2.58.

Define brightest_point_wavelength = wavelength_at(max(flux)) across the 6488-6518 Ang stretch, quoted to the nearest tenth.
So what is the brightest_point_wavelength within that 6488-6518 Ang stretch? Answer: 6516.0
